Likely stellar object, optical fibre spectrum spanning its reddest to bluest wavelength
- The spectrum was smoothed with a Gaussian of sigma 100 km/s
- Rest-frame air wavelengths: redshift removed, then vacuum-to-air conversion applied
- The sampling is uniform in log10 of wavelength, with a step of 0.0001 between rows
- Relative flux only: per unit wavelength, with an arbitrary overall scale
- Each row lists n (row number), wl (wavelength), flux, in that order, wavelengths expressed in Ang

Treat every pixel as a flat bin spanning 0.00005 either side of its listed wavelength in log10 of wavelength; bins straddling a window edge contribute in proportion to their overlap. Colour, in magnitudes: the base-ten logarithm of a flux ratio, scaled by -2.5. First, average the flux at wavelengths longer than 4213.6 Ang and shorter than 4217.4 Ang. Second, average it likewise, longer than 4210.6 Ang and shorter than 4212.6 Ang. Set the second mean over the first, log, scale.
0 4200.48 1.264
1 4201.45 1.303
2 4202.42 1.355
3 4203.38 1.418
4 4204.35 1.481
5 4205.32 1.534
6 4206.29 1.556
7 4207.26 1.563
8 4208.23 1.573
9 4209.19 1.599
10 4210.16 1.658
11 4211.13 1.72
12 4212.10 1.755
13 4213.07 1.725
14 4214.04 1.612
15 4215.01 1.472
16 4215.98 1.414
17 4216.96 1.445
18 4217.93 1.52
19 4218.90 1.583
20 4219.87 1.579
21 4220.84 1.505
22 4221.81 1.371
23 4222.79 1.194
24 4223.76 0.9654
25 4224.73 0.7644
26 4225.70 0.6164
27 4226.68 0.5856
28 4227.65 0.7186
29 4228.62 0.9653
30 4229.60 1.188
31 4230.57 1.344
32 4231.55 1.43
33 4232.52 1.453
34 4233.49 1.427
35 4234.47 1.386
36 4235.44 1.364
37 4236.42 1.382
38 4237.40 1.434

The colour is -0.17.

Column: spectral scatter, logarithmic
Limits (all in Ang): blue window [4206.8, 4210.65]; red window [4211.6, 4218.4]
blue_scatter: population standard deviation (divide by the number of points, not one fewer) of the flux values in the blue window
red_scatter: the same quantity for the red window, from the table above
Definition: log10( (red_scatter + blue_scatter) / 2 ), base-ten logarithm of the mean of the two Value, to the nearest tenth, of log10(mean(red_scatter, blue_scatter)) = -1.1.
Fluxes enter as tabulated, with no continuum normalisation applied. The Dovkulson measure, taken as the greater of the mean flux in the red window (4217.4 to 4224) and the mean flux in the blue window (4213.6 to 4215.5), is 1.54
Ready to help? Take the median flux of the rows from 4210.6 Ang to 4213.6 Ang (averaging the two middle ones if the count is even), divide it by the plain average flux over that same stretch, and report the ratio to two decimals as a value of 1.00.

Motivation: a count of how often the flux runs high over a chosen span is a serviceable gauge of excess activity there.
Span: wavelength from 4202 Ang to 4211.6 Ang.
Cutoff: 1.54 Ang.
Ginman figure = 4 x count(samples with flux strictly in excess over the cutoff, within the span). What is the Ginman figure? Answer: 24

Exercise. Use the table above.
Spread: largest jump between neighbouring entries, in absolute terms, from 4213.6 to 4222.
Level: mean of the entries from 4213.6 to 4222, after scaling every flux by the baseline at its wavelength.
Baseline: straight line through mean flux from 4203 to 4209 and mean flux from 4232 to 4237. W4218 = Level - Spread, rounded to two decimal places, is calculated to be 0.88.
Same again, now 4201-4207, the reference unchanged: 0.88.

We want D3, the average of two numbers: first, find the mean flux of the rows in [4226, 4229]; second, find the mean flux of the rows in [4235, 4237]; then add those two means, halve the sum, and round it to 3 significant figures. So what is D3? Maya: 1.06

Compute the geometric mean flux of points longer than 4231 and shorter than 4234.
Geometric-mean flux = 1.44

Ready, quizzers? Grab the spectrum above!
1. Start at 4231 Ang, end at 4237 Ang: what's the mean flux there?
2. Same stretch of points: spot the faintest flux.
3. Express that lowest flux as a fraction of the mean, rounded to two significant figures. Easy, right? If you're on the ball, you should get 0.97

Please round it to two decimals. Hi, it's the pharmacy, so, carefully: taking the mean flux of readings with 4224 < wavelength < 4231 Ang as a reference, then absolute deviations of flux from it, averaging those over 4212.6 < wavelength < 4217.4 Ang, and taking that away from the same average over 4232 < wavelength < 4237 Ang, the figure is -0.13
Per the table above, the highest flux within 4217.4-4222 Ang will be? 1.583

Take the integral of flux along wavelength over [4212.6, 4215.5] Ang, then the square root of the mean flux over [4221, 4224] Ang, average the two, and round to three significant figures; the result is 2.88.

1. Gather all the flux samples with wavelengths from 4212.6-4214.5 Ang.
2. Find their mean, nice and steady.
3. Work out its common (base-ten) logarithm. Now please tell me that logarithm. 0.222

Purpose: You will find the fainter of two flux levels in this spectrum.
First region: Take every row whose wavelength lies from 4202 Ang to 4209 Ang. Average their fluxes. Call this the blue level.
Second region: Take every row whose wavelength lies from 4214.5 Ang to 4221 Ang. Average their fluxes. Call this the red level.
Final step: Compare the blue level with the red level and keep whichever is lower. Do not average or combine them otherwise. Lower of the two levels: 1.50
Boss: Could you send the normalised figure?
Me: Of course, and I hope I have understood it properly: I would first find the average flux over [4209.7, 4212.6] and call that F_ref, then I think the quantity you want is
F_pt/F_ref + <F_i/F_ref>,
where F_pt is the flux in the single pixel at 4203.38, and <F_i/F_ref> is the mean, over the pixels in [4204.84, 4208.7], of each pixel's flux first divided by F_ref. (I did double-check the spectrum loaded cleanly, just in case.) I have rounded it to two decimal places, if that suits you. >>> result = 1.74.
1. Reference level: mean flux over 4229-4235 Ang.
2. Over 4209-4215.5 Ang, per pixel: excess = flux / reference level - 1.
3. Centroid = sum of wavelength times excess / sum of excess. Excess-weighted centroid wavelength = 4211.9 Ang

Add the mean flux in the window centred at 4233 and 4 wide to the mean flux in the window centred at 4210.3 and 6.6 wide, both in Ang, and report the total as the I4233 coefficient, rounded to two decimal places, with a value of 3.08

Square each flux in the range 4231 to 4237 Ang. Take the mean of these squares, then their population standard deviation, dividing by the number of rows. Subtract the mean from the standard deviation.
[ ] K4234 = -1.9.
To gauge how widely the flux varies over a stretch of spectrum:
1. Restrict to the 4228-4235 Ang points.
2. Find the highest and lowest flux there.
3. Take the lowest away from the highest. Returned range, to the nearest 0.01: 0.49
